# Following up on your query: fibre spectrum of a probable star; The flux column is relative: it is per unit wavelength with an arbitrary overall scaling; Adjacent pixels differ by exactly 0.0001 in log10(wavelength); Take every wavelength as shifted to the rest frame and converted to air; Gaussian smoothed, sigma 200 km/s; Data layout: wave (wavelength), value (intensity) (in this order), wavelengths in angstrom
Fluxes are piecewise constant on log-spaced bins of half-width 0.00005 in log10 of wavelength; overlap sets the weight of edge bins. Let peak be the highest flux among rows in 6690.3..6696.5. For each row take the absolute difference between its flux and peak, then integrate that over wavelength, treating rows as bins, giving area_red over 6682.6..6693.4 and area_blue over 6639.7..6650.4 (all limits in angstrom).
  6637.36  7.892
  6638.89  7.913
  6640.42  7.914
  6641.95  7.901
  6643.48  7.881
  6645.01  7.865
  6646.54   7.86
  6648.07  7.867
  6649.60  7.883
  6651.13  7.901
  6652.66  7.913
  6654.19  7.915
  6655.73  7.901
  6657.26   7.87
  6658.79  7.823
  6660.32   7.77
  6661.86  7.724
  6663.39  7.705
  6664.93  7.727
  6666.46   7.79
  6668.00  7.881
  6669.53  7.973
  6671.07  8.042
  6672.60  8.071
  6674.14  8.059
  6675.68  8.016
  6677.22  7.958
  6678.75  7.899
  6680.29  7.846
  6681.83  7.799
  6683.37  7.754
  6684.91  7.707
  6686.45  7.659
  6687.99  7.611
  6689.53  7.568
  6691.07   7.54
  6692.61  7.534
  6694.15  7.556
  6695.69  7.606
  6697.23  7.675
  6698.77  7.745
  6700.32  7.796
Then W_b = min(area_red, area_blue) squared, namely 0.55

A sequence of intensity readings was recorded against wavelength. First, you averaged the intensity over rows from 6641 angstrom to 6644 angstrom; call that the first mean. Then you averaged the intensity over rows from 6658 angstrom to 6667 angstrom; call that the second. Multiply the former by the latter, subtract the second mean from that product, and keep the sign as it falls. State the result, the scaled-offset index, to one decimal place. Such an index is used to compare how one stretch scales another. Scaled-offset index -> 53.5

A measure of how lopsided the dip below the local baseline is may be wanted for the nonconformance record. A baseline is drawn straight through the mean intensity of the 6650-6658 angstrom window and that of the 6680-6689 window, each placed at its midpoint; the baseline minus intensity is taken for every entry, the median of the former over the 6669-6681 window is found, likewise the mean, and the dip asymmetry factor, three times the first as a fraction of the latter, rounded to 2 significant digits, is 3.2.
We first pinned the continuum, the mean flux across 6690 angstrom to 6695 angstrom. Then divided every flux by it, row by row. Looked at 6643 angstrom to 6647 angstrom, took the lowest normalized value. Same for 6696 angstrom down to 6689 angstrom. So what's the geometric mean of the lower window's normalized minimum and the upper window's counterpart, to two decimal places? 1.02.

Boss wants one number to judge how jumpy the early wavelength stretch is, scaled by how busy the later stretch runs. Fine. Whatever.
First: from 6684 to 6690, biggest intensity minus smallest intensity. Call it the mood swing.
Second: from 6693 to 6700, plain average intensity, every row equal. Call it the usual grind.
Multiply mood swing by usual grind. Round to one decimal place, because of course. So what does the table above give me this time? 1.1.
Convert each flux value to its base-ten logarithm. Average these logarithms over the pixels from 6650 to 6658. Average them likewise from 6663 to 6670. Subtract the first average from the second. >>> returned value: -0.005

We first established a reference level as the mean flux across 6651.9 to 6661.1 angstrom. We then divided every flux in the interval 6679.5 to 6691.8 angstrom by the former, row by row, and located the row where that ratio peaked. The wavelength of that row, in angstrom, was 6680.29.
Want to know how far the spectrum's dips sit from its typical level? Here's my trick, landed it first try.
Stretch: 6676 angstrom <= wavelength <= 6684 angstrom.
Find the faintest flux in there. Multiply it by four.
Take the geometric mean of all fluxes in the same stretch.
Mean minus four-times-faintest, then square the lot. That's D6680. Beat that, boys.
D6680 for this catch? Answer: 537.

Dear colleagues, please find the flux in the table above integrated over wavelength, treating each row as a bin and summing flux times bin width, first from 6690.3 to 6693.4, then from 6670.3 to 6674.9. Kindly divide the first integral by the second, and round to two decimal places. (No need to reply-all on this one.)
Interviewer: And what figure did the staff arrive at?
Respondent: 0.63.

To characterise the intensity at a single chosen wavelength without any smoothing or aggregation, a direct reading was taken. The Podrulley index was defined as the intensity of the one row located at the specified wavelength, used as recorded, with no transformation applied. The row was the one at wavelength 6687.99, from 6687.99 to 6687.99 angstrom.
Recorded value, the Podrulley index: 7.611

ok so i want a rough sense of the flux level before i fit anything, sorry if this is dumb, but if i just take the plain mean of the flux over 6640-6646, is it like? 7.89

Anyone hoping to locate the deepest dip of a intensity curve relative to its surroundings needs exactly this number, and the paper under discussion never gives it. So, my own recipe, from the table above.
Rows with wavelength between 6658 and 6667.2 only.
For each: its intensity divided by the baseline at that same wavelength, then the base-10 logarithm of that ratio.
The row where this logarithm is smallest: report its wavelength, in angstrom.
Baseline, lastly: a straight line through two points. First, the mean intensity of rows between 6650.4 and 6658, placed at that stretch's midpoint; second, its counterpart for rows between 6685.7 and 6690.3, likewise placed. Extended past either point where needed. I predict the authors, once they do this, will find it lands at 6663.39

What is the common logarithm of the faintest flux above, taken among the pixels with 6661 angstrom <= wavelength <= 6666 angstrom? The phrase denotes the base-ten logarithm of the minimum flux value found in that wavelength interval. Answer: 0.887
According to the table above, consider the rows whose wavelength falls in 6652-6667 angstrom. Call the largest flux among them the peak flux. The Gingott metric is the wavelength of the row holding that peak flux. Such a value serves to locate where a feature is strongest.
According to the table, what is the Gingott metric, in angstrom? 6654.19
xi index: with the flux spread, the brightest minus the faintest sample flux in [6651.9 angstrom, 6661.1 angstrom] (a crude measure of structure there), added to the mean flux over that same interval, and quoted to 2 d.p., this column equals 8.01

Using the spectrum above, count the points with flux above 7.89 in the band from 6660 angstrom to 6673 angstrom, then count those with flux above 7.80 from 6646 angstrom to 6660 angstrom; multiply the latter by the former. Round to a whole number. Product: 27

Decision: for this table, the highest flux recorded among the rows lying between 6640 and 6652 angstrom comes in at 7.914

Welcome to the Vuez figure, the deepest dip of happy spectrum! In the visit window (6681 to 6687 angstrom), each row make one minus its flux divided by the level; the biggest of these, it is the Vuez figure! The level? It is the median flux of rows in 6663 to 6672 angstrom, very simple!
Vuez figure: 0.023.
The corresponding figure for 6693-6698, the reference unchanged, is 0.036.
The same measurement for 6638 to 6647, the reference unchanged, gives -0.003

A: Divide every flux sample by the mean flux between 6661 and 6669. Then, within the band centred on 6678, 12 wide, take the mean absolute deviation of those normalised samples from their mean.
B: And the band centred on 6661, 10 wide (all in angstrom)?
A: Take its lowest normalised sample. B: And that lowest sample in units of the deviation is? 76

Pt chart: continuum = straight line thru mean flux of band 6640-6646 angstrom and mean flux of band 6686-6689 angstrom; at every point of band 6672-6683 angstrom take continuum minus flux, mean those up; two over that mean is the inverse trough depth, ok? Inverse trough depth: -8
